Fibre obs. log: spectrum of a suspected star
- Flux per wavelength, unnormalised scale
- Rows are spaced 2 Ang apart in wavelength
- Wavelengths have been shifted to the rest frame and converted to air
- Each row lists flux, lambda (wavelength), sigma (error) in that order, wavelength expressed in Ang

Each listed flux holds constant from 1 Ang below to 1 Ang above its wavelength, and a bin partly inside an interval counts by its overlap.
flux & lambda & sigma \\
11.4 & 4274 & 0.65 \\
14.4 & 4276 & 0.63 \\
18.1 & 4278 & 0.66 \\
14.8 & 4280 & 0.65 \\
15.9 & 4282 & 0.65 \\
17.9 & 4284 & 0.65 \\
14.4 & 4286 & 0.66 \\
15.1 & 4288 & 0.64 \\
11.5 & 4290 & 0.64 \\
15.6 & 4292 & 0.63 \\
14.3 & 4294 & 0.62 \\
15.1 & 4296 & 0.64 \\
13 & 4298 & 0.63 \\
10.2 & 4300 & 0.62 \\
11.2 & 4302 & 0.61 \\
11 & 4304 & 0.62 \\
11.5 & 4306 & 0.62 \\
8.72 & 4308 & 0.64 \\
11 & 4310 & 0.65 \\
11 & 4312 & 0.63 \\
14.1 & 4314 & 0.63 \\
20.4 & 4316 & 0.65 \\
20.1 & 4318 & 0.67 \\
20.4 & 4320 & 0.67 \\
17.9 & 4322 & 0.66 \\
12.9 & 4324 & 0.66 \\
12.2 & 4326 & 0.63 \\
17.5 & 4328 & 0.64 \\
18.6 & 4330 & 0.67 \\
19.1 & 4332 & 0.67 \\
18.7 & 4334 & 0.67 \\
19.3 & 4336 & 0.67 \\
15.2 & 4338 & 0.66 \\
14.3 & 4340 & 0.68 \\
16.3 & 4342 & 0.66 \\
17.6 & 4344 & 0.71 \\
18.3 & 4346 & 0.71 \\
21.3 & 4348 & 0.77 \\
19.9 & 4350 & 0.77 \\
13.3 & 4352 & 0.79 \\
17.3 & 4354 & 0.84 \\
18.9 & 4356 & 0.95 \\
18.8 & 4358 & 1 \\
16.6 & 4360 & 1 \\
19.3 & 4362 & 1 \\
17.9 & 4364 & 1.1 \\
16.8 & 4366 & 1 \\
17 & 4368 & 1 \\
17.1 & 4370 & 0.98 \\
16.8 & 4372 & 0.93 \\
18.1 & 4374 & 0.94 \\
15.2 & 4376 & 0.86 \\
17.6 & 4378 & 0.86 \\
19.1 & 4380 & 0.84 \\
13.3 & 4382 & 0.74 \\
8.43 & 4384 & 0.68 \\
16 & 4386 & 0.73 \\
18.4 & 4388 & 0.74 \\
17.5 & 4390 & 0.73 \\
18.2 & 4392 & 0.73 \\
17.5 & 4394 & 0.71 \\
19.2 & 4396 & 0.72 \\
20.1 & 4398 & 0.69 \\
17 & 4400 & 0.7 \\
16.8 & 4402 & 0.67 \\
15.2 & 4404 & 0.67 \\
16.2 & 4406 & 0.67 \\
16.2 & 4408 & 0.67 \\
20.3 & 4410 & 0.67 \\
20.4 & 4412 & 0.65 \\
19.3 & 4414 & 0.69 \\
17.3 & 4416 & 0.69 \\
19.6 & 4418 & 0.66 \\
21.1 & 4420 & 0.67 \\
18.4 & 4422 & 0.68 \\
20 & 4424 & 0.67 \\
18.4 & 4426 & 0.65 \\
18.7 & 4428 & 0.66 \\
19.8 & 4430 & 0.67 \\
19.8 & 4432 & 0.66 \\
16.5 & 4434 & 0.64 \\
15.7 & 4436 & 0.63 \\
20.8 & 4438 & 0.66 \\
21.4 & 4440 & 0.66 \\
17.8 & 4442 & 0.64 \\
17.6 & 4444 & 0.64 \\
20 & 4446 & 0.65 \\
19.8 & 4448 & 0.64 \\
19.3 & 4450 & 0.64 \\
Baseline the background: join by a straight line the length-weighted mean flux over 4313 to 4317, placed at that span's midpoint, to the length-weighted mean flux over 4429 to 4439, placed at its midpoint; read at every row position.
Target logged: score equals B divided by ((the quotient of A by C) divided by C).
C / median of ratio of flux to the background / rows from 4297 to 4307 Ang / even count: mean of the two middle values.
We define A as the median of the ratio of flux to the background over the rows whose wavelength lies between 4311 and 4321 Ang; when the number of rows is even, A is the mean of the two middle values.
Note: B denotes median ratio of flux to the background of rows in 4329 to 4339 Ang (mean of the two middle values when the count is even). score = 0.4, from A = 1.16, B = 1.07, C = 0.65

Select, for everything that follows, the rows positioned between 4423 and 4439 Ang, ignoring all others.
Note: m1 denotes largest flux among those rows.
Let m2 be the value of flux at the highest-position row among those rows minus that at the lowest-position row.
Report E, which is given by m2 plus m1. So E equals 21.6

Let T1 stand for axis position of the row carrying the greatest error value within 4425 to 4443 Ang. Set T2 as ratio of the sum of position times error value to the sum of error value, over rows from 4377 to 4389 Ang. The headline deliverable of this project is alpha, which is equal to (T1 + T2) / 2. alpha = 4406.4 Ang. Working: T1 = 4430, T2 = 4382.8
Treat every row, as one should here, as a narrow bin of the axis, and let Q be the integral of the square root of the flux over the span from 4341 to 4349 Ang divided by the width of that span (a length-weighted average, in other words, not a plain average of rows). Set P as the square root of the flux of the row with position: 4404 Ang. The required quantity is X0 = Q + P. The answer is 8.2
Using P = 3.9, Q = 4.28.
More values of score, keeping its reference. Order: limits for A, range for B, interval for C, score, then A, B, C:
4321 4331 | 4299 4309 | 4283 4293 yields 0.5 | 1.01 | 0.64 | 0.89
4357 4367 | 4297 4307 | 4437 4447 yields 0.7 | 1.01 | 0.65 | 1.07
